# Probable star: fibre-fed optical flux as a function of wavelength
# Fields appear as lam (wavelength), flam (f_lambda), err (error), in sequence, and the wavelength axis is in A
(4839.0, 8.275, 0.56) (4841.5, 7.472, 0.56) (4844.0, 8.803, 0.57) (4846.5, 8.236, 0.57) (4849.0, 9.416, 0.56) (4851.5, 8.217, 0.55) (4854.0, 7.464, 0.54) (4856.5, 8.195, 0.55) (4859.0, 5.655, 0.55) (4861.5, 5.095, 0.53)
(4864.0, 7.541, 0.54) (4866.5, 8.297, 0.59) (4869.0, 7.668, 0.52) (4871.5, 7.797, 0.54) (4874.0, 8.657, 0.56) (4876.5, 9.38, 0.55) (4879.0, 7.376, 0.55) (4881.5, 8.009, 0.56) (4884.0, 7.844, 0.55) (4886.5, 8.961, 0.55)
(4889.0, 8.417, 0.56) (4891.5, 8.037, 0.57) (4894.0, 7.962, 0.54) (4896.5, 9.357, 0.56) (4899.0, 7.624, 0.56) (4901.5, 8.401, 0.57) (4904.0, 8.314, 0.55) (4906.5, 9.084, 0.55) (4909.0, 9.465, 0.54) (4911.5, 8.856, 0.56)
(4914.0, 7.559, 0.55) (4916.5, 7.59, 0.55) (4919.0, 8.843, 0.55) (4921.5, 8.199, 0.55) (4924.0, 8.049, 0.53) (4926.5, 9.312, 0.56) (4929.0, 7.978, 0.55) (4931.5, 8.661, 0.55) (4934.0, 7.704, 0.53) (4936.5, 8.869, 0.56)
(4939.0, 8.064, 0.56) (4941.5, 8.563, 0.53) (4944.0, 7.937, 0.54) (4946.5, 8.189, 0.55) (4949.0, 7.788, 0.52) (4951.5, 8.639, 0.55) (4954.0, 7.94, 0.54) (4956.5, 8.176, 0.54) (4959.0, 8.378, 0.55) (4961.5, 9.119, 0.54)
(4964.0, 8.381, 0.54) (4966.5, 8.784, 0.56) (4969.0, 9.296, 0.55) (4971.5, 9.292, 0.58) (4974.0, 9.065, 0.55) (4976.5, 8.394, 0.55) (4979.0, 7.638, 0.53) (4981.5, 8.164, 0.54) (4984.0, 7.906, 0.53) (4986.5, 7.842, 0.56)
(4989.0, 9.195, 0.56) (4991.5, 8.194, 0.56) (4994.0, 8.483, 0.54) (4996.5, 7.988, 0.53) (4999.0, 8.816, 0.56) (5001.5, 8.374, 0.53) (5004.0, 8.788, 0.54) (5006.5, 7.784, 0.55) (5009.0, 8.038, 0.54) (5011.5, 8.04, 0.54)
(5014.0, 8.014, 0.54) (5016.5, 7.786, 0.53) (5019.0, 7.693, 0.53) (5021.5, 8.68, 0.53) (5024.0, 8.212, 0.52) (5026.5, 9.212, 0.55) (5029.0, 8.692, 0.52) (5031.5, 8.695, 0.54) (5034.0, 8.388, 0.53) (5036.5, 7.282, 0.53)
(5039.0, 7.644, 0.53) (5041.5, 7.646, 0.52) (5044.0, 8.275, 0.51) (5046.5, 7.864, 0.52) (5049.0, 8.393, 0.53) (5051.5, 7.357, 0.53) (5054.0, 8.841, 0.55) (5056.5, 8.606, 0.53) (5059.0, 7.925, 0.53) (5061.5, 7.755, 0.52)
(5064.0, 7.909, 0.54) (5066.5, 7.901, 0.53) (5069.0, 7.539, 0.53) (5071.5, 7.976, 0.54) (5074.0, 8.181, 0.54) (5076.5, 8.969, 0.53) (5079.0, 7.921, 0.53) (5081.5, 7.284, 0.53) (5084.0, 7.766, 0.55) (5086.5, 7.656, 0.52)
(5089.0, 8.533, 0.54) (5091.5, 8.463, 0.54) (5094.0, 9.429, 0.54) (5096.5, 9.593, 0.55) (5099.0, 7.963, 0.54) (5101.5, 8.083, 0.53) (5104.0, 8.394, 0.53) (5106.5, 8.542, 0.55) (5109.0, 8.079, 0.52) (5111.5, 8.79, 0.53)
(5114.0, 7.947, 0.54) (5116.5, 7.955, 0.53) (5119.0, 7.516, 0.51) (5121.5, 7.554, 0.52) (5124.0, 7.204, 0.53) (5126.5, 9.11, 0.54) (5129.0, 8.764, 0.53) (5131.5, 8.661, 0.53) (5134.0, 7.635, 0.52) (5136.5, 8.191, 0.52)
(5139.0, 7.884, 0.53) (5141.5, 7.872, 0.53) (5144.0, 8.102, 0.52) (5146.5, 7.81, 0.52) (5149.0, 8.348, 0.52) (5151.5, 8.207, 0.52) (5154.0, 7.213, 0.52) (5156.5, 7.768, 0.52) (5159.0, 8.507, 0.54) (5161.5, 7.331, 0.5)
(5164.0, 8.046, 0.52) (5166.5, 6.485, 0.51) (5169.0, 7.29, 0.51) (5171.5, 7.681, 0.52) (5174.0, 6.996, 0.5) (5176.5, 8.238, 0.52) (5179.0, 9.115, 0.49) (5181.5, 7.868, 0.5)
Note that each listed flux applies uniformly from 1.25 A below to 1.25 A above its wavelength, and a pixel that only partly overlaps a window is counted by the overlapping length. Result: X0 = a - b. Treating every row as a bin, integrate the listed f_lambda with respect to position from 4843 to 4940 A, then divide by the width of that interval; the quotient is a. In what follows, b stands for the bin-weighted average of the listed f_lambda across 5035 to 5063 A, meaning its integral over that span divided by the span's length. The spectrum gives 0.21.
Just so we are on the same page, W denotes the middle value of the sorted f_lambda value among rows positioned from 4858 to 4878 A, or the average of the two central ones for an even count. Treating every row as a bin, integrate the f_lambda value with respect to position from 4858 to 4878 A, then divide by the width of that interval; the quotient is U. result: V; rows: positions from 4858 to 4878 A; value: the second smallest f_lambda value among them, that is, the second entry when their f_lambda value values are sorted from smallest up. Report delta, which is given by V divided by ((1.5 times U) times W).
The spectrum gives 0.065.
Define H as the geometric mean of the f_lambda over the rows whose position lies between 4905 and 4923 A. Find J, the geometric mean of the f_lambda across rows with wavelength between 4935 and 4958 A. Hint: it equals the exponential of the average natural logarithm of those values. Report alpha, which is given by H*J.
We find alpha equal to 70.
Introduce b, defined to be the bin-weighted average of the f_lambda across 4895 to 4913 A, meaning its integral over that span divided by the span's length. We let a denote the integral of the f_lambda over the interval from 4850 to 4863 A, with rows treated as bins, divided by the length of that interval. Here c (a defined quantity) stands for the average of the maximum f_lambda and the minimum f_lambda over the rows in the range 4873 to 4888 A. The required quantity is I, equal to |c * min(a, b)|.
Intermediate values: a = 6.98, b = 8.70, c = 8.38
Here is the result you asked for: 59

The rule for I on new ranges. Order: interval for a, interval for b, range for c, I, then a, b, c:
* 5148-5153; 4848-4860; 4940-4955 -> 64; 8.22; 7.80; 8.21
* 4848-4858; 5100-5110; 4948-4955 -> 68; 8.23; 8.27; 8.21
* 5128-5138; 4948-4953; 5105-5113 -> 69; 8.29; 8.22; 8.43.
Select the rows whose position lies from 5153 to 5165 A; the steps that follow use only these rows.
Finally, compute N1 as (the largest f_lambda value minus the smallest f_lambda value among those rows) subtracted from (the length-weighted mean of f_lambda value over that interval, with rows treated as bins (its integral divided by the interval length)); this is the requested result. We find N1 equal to 6.5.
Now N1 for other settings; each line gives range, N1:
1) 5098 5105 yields 7.7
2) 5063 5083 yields 6.3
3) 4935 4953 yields 7.2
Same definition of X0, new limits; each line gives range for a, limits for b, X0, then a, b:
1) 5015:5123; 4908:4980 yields -0.28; 8.16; 8.4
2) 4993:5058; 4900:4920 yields -0.29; 8.21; 8.5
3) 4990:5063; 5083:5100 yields -0.31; 8.19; 8.5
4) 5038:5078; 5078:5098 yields -0.28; 8.05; 8.3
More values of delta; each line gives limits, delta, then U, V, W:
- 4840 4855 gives 0.073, 8.28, 7.472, 8.23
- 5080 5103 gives 0.076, 8.30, 7.656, 8.08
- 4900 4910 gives 0.073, 8.77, 8.401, 8.74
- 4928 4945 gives 0.079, 8.26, 7.937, 8.06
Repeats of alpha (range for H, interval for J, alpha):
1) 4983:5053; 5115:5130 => 65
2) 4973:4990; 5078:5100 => 69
